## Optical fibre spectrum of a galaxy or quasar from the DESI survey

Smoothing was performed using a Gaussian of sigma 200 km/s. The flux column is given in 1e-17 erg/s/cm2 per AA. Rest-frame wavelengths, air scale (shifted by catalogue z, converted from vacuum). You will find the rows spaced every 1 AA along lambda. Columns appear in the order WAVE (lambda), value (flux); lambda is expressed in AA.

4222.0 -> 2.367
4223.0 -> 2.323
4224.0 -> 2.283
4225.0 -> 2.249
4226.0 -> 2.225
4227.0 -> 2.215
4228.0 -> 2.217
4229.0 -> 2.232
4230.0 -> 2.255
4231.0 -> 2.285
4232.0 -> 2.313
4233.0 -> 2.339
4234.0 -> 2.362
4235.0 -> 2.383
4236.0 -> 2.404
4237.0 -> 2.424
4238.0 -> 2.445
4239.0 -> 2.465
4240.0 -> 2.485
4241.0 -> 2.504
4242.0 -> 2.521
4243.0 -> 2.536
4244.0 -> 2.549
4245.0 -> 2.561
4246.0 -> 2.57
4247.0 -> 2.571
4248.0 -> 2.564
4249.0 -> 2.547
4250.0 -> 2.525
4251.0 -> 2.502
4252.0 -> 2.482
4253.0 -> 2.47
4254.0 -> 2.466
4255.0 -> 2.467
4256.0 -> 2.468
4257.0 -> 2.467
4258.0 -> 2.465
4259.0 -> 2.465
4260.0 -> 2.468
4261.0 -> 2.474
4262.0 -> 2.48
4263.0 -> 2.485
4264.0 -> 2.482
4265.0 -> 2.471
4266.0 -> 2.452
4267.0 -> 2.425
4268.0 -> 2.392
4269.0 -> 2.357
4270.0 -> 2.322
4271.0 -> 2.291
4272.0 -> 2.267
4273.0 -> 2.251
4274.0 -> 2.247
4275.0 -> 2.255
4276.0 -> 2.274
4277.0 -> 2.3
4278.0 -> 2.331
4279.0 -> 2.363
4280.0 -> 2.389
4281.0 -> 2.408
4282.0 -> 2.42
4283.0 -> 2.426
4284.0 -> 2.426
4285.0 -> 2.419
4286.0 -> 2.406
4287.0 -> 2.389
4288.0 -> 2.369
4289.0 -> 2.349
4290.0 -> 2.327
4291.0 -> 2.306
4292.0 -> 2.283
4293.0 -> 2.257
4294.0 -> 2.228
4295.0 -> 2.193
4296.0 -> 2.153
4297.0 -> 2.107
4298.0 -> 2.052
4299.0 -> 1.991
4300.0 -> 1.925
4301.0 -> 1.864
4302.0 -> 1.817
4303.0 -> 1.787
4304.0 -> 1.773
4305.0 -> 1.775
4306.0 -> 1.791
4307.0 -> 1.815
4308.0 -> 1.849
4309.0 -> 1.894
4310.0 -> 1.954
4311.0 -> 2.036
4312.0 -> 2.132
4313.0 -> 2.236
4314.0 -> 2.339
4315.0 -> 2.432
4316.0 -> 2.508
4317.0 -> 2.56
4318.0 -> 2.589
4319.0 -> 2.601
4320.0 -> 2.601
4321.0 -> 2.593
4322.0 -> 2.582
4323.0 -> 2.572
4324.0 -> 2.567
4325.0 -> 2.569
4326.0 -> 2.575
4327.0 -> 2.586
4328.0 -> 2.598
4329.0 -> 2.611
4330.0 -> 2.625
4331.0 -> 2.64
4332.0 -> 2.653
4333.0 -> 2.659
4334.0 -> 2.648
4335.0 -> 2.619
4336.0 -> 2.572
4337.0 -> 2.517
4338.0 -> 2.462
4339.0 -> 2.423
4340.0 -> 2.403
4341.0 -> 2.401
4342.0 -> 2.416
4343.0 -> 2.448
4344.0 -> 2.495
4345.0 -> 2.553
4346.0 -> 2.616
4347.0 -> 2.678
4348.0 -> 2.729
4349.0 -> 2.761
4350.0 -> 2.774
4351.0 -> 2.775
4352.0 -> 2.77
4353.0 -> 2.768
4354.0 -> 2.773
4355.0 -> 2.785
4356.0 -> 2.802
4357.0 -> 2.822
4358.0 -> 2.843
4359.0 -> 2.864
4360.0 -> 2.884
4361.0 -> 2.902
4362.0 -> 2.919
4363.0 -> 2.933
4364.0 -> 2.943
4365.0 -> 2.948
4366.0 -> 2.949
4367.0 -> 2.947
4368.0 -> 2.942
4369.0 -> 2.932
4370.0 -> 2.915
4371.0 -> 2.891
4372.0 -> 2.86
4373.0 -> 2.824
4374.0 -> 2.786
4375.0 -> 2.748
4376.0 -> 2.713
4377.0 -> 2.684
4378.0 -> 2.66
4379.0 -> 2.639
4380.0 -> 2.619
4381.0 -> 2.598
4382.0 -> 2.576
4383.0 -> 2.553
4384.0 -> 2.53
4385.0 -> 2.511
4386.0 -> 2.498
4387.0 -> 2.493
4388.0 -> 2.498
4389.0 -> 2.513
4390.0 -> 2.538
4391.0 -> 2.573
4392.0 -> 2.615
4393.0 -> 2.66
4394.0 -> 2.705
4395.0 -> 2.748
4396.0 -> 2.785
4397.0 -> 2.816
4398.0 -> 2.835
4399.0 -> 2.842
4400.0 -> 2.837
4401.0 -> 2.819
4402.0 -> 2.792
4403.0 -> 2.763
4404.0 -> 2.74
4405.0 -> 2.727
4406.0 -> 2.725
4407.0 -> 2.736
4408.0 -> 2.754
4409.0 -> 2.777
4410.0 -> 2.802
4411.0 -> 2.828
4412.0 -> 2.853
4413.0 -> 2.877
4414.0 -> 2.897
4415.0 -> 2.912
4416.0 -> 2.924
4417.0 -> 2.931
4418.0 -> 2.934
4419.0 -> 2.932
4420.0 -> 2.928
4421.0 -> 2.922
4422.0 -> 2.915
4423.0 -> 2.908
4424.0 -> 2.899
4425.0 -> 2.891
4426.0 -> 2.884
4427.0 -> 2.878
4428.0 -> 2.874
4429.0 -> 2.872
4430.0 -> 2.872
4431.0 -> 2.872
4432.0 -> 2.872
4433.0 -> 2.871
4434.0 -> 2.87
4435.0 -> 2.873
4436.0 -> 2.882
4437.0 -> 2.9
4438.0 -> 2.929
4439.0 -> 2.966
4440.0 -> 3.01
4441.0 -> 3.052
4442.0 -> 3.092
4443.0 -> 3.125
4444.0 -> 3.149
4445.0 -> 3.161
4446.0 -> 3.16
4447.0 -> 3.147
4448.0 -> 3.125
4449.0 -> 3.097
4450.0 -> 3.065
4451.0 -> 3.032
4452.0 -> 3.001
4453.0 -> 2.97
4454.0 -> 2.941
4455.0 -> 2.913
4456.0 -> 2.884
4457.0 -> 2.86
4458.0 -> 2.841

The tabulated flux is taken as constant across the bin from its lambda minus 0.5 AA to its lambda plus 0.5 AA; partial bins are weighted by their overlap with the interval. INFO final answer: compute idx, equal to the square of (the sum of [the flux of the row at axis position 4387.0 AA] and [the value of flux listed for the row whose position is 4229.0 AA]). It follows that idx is 22.3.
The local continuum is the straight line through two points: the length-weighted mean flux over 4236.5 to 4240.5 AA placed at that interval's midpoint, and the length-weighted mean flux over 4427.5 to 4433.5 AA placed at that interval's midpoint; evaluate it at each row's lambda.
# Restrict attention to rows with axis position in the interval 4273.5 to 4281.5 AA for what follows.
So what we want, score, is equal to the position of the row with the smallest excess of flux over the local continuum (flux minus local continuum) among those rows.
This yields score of 4274.0 AA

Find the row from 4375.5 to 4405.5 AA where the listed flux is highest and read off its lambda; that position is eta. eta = 4399.0 AA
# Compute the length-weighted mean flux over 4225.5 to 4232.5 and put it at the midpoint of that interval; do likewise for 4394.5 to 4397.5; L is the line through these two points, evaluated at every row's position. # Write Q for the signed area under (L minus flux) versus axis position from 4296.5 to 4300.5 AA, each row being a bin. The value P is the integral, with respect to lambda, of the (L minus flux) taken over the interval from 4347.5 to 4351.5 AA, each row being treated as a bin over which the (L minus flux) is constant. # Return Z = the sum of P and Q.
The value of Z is 1.3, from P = -0.50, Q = 1.8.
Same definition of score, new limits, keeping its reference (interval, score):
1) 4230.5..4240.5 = 4231.0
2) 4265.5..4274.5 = 4274.0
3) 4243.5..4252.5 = 4252.0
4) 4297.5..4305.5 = 4305.0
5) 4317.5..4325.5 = 4325.0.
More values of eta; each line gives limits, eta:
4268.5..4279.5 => 4279.0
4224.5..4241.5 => 4241.0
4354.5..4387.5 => 4366.0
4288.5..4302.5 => 4289.0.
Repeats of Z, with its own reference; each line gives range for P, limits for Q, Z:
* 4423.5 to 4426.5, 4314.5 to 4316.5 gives 0.1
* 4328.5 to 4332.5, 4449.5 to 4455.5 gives -0.4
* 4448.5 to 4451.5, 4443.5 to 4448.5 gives -1.4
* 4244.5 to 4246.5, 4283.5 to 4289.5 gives -0.3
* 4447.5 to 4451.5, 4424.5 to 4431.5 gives -0.4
